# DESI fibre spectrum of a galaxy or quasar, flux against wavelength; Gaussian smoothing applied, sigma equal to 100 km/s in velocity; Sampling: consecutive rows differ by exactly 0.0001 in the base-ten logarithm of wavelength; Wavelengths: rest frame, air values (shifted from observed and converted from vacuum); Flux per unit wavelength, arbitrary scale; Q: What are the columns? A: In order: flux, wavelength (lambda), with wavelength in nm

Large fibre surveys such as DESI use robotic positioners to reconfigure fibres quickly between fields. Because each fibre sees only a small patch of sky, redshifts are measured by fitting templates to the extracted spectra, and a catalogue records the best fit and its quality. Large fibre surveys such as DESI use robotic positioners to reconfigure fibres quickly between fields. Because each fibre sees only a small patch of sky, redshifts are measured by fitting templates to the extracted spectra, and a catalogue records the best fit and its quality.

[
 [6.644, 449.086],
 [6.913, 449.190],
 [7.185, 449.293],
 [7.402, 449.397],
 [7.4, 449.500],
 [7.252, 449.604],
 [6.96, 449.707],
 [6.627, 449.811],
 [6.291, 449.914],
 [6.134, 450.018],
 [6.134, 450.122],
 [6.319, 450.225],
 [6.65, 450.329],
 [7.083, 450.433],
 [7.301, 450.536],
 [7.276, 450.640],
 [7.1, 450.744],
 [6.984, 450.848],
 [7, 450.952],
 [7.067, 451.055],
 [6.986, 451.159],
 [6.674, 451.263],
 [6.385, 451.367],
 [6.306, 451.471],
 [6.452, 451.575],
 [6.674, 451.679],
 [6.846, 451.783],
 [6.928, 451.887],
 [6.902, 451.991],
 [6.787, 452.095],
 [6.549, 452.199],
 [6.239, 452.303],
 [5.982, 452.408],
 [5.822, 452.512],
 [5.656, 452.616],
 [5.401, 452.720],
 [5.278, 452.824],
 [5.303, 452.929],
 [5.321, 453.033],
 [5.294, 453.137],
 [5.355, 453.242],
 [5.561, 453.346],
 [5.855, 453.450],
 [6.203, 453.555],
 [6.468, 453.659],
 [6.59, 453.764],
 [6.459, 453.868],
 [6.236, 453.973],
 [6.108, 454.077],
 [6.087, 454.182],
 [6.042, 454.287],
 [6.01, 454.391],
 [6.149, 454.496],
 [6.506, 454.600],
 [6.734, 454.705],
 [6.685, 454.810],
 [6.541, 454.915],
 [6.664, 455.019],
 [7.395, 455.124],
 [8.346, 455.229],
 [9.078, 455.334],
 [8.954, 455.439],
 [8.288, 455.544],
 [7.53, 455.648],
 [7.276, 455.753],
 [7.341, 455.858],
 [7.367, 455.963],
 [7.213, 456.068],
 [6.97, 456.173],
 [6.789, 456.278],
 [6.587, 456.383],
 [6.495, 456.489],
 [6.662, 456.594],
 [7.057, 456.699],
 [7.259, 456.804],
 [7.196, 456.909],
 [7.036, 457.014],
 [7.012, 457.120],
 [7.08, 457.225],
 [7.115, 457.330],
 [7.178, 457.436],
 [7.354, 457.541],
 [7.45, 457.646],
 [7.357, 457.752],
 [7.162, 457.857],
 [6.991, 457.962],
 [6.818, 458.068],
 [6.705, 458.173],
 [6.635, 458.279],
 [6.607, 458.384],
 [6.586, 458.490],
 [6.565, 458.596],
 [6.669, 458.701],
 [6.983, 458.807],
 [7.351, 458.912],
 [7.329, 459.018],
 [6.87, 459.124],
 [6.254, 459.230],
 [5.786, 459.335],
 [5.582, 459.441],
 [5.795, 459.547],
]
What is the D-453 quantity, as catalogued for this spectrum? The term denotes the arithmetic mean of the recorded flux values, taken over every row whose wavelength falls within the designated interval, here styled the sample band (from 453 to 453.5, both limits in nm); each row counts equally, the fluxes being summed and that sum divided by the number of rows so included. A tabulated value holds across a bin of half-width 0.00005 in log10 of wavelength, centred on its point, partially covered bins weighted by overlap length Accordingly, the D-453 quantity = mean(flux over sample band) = 5.5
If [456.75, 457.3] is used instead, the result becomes 7.1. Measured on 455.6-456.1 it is 7.3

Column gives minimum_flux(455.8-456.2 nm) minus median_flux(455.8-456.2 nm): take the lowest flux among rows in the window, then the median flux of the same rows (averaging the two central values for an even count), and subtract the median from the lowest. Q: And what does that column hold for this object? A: -0.31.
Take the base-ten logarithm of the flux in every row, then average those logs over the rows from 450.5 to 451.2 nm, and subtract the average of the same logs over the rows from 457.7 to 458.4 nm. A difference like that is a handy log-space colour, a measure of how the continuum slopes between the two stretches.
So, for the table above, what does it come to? 0.01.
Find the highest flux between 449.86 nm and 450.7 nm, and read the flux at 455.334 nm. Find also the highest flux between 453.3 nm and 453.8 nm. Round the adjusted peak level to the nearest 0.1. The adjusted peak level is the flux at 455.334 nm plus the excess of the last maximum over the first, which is 8.4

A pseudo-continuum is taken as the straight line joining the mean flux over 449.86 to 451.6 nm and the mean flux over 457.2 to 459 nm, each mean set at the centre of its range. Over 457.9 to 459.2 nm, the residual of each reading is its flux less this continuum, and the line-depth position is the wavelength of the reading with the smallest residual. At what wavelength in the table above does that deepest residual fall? 458.596 nm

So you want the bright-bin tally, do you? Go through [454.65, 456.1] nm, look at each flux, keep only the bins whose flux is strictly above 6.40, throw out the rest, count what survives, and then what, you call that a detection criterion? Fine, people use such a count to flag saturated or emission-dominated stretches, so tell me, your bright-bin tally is 14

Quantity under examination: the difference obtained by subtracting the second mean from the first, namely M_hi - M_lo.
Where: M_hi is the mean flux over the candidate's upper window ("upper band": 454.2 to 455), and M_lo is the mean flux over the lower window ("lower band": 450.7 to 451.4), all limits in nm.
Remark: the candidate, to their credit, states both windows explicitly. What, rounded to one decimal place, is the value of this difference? -0.5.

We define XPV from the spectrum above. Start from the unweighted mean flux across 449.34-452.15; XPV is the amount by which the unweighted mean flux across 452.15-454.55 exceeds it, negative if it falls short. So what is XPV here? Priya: -0.90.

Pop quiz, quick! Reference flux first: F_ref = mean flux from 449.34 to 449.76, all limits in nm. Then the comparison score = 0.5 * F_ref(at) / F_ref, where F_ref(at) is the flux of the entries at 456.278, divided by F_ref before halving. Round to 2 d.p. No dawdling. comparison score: 0.47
